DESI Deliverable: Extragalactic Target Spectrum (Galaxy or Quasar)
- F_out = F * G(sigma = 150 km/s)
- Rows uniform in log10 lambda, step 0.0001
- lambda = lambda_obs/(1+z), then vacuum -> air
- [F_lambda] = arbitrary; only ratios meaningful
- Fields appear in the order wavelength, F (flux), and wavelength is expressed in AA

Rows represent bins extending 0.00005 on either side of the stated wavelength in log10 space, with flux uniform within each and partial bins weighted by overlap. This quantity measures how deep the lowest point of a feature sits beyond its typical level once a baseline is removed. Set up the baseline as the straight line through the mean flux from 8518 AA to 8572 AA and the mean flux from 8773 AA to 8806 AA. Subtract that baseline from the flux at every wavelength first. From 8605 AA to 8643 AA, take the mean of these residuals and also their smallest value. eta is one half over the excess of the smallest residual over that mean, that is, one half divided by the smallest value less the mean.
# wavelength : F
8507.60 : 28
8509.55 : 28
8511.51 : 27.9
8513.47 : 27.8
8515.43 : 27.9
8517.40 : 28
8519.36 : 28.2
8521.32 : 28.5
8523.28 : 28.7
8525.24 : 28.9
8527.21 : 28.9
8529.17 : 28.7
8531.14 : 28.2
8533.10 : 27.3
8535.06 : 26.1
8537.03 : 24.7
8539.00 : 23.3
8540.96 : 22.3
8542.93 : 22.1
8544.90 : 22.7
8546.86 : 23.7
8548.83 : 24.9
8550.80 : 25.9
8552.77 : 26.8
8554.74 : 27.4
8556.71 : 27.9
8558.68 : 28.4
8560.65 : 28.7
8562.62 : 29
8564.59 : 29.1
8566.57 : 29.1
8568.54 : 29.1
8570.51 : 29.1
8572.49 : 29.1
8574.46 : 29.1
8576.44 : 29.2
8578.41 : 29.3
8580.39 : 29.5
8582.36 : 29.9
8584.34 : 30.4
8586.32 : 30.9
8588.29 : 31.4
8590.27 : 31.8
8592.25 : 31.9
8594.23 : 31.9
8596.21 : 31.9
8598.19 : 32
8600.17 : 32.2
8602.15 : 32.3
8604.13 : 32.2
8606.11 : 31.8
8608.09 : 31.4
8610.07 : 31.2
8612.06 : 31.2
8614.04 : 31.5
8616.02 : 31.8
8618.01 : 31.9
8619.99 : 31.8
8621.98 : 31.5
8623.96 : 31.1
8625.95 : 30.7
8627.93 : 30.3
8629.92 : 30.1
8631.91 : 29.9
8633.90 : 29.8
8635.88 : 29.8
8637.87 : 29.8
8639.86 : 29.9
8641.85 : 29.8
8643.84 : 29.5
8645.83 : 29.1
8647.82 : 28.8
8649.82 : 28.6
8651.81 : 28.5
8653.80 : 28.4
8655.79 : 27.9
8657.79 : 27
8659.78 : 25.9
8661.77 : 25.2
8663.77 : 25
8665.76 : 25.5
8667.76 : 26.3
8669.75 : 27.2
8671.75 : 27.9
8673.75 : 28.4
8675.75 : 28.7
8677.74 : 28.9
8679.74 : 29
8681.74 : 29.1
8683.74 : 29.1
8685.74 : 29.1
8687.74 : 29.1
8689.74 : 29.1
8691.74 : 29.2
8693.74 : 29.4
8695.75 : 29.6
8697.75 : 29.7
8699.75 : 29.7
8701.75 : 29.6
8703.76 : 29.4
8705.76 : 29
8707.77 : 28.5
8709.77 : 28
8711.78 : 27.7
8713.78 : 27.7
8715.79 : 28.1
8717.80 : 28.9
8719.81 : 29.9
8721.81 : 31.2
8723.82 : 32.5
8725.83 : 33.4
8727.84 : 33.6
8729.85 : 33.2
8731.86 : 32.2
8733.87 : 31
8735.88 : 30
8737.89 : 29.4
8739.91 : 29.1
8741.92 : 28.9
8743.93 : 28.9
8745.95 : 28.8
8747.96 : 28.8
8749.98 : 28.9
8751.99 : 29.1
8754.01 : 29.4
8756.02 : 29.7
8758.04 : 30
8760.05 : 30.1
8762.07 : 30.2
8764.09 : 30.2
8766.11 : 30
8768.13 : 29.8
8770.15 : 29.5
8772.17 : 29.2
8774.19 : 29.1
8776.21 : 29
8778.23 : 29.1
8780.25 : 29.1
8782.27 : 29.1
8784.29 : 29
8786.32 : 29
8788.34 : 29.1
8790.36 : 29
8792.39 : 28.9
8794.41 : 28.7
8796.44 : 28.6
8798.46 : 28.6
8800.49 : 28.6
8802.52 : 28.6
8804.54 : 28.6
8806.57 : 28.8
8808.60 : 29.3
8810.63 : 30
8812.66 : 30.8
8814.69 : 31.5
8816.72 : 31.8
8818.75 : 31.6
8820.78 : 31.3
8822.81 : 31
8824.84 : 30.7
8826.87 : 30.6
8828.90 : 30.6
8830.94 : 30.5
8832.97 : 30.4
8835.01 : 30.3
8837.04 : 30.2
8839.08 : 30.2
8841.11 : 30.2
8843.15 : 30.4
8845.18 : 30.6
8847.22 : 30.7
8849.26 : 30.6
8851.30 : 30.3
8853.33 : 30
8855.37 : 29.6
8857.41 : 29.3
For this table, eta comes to -0.44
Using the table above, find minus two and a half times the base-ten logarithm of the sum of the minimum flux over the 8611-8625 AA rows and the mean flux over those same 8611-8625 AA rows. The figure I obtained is -4.49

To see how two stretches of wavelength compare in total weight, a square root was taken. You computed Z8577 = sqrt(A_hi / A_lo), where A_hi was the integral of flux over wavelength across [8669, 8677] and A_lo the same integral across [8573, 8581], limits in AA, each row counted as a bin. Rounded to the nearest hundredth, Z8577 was 0.98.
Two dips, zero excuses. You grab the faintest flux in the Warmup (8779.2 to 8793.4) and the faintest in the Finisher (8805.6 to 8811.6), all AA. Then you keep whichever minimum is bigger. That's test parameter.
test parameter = 28.9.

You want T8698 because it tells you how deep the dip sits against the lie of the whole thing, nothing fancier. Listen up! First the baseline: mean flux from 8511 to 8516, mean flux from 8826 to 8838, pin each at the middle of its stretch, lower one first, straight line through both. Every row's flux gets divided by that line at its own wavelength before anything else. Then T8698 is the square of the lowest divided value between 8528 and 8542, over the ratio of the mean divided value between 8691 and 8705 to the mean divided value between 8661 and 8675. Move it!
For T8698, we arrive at 0.57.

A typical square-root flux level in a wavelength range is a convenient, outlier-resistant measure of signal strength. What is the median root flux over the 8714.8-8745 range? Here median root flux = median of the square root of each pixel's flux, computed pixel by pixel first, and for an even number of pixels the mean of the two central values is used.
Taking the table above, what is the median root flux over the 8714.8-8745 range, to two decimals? 5.48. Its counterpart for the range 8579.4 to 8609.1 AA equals 5.64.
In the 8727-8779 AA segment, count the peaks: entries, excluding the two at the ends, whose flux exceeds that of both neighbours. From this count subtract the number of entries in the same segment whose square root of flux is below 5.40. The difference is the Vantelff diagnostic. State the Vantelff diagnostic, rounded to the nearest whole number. -10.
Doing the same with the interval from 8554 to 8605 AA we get -10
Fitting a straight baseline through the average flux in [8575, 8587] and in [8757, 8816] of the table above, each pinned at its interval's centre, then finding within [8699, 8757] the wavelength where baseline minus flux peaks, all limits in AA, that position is 8711.78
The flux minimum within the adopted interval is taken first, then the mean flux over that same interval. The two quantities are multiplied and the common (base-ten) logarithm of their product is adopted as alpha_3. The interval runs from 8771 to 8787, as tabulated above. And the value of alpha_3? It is 2.93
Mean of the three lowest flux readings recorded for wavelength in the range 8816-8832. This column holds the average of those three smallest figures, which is 30.6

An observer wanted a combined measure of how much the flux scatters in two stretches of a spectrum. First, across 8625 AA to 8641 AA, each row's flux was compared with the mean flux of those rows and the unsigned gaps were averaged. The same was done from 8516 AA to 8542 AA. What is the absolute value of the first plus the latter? 2.1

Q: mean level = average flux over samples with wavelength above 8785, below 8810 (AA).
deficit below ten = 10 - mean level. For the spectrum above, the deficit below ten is -18.8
